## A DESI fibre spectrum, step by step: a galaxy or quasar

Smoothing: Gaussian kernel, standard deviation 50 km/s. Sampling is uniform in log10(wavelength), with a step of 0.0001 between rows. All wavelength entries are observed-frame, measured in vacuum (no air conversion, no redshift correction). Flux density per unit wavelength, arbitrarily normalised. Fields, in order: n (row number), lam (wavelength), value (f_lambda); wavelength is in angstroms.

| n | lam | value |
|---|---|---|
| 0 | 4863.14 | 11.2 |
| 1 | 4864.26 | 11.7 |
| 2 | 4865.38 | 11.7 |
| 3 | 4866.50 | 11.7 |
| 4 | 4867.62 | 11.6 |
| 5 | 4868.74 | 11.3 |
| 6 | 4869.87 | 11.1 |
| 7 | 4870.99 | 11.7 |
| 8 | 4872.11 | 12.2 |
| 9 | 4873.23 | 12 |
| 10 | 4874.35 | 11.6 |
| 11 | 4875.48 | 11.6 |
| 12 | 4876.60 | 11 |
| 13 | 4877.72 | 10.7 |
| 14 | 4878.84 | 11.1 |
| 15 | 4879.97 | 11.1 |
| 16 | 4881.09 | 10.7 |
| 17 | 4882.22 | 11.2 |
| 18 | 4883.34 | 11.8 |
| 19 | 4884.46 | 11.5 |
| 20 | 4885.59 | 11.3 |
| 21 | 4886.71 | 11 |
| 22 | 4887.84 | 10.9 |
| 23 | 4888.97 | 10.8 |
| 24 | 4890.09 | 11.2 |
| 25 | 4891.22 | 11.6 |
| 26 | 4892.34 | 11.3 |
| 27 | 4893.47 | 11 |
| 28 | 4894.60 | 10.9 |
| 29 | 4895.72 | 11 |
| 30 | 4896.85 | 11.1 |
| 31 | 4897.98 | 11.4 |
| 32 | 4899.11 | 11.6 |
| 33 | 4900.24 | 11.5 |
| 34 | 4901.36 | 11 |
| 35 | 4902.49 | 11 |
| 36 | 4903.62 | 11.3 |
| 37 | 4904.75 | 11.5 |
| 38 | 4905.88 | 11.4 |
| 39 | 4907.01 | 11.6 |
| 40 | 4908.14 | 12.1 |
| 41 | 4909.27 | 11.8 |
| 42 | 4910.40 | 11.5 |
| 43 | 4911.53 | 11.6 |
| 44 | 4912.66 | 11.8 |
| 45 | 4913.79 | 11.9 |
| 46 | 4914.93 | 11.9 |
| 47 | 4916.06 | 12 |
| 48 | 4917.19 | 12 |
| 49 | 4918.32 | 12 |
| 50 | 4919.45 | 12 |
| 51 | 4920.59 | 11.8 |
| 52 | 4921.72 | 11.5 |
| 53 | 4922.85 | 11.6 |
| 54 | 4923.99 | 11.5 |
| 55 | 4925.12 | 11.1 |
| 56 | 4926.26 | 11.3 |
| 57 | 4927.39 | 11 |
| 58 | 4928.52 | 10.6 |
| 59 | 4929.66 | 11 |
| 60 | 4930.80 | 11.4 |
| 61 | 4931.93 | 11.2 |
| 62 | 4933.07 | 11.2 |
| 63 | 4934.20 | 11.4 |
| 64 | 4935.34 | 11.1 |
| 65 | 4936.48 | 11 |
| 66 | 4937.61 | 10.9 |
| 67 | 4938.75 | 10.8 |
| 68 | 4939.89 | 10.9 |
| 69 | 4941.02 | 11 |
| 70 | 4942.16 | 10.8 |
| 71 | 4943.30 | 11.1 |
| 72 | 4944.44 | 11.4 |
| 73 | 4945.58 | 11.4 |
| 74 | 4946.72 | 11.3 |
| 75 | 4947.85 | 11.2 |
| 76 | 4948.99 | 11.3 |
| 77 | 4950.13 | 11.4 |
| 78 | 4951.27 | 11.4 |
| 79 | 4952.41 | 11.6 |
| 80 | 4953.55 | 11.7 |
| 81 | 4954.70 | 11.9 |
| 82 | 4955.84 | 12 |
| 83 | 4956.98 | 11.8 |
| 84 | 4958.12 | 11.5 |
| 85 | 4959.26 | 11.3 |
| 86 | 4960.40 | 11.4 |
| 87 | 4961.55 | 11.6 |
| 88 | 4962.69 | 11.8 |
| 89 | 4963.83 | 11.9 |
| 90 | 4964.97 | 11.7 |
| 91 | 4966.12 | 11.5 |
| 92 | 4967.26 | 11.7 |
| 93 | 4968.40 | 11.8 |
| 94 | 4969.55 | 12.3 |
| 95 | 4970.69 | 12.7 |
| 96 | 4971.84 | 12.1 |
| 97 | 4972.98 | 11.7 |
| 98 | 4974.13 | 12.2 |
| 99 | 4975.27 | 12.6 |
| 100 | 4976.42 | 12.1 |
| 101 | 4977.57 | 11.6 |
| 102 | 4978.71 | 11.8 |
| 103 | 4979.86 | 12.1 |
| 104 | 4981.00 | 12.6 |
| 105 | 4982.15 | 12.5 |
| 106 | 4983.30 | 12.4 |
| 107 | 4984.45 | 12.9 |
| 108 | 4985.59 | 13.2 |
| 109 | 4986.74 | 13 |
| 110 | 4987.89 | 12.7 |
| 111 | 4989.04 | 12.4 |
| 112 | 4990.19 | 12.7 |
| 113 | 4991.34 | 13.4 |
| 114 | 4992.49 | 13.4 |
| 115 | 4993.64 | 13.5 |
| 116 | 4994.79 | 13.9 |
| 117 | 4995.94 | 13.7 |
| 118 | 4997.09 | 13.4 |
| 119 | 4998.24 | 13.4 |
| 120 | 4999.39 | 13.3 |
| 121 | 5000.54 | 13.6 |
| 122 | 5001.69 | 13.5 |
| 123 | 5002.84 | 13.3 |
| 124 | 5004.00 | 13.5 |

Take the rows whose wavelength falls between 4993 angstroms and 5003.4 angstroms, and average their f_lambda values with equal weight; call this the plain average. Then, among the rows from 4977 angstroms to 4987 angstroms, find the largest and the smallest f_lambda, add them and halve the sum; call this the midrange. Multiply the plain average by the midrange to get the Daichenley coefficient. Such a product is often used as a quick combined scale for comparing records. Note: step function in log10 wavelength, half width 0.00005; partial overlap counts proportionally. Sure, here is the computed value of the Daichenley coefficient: 168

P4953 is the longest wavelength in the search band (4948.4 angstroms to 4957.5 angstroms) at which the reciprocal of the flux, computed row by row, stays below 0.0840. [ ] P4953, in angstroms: 4955.84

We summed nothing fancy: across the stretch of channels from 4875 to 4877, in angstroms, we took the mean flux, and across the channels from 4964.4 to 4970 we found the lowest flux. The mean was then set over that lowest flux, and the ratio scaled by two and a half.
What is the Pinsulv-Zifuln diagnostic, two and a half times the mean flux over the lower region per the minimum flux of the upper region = 2.46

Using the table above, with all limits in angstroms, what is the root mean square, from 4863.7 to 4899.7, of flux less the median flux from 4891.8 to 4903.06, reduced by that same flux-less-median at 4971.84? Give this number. -0.58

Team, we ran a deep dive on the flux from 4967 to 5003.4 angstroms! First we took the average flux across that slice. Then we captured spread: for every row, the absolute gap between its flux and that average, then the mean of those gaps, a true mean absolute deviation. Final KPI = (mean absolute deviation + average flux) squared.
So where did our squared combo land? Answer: 177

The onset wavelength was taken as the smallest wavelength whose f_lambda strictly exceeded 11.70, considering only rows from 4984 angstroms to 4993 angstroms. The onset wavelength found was 4984.45 angstroms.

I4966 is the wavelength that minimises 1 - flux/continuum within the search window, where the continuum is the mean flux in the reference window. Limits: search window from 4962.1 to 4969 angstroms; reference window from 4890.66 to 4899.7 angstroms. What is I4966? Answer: 4963.83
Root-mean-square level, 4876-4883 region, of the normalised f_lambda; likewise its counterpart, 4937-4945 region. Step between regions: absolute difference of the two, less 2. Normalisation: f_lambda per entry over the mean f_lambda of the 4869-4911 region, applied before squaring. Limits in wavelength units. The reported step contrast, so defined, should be -1.998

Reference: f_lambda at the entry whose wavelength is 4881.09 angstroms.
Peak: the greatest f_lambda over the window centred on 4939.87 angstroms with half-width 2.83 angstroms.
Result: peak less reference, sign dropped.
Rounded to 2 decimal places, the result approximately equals 0.30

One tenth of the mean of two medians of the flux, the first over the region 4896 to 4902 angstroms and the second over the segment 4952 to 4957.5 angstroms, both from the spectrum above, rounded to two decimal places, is 1.16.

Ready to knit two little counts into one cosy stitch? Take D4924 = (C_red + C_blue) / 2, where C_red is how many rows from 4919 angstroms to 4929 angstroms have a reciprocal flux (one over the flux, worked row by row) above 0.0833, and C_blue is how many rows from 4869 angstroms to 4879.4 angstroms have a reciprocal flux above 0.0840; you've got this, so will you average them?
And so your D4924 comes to 8.00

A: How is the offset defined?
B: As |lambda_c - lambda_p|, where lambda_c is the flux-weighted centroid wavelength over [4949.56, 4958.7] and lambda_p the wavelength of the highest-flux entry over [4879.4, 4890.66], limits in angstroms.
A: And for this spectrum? 70.8 angstroms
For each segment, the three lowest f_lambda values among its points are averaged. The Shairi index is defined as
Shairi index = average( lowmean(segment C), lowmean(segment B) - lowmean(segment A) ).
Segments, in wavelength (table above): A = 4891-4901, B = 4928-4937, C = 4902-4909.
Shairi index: 5.6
